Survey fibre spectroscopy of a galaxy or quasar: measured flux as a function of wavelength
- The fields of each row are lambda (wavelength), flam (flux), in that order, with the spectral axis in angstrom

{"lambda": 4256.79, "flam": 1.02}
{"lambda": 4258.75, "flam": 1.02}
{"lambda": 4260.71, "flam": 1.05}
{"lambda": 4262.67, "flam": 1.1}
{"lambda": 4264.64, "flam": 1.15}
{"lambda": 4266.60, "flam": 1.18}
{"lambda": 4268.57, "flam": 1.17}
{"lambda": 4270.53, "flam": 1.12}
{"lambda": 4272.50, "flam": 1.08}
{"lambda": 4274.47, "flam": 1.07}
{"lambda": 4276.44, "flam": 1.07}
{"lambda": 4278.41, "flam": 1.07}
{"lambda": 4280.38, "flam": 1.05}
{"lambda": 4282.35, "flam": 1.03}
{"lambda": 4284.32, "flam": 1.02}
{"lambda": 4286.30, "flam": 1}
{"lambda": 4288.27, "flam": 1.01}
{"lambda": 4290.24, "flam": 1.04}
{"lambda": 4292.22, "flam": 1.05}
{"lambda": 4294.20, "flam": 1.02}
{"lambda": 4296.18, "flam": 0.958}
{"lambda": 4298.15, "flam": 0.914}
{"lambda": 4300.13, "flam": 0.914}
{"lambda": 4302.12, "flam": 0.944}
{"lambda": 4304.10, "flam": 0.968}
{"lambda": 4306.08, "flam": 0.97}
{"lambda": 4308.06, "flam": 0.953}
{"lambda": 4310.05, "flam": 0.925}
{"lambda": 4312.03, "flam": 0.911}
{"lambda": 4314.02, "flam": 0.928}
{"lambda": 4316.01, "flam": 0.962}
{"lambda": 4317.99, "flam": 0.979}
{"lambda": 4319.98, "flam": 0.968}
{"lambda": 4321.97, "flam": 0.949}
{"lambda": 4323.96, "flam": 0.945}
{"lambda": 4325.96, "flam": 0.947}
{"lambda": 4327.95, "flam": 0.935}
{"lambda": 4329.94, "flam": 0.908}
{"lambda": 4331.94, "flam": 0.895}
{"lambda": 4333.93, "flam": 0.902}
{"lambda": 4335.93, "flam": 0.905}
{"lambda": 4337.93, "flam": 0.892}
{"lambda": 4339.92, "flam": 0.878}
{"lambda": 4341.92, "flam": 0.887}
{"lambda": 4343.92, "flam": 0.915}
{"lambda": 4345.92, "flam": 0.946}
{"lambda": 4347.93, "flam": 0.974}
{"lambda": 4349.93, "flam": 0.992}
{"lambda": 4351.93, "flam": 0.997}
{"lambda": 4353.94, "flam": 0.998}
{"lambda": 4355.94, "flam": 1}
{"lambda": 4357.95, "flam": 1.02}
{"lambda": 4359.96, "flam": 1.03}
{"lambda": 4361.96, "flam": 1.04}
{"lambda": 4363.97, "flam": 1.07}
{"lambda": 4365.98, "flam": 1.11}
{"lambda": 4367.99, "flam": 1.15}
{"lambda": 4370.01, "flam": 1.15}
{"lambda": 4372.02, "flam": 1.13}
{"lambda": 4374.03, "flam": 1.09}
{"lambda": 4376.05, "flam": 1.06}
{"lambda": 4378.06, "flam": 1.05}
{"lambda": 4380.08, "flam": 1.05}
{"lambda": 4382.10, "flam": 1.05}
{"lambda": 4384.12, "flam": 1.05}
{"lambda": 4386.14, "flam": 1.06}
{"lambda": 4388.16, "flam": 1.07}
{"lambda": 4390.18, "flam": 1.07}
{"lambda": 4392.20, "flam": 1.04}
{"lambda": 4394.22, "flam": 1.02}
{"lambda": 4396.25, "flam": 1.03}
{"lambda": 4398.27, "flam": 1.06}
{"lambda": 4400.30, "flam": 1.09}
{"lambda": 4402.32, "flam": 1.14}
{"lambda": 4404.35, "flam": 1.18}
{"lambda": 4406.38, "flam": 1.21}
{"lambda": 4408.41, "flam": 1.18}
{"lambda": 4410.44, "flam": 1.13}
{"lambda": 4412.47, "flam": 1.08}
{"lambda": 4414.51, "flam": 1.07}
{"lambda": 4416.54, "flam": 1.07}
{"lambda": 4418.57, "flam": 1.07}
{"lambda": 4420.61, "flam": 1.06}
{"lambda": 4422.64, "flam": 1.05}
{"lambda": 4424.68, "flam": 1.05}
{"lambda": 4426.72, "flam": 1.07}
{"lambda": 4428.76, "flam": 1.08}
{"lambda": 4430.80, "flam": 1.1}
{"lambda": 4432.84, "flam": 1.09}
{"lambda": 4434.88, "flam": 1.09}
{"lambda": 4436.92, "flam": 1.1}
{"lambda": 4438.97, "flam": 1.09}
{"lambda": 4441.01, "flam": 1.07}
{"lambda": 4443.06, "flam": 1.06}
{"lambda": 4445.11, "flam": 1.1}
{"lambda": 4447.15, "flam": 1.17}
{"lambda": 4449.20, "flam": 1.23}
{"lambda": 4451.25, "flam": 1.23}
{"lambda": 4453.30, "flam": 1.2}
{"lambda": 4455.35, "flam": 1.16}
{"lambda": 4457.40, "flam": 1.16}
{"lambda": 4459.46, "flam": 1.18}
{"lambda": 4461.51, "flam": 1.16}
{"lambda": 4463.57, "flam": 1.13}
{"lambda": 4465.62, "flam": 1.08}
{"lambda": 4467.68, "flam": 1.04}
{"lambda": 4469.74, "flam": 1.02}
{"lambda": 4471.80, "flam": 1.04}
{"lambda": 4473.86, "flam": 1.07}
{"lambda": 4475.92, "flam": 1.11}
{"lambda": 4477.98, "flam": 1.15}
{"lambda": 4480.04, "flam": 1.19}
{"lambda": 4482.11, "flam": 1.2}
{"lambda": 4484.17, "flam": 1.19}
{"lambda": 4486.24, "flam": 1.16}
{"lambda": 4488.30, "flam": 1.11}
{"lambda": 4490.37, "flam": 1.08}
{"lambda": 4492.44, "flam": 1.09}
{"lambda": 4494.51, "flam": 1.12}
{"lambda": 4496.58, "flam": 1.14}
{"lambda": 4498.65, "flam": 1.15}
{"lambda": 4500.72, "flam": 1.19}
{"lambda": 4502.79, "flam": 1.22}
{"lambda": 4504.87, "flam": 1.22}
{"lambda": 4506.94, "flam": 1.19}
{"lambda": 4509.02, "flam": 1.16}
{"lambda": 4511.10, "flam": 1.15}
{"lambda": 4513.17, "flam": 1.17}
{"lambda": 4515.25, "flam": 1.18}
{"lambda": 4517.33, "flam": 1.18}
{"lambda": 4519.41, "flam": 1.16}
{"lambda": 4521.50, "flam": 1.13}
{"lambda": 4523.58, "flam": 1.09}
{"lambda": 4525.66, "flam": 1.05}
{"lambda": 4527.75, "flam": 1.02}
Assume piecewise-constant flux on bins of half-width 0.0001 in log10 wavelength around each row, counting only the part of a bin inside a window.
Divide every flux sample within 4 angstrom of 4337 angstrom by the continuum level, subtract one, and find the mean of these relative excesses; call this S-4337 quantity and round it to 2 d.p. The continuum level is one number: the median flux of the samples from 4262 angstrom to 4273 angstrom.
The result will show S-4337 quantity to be -0.21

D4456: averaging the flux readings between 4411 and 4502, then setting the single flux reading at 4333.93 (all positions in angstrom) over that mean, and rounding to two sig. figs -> 0.81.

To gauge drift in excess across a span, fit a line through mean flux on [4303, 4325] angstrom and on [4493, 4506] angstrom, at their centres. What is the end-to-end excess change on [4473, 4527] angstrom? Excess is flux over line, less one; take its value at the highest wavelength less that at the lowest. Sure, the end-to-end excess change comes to -0.065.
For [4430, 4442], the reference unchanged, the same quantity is -0.038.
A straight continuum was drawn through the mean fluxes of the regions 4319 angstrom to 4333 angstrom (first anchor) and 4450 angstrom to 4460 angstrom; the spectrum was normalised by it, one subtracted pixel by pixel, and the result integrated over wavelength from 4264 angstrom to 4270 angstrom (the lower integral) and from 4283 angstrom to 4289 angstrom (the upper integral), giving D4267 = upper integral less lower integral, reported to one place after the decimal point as -1.4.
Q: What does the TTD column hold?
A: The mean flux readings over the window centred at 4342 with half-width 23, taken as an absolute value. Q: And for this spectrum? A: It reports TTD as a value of 0.96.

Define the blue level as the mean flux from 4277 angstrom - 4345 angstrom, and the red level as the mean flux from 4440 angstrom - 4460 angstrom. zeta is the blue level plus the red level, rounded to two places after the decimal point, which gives 2.11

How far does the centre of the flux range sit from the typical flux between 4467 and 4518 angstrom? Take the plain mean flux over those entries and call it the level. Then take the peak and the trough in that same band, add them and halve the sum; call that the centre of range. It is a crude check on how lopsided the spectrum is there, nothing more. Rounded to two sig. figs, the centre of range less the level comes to -0.021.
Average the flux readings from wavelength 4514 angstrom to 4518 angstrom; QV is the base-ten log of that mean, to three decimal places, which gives 0.072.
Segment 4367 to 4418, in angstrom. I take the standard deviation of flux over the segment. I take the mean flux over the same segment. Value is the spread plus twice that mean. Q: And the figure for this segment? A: 2.23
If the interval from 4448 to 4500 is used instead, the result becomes 2.33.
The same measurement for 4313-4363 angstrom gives 1.95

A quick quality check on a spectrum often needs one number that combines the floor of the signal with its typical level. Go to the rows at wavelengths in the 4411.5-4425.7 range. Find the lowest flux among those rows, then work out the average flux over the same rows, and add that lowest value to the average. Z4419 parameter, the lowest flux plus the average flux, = 2.11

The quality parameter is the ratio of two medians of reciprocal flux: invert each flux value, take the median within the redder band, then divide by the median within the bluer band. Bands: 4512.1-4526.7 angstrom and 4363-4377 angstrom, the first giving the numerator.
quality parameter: 0.96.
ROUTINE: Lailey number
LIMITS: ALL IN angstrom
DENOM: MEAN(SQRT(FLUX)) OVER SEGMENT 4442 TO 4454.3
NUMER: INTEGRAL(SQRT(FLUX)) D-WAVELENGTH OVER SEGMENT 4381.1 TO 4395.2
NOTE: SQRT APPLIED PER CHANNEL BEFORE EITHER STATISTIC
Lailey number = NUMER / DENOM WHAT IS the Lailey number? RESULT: 13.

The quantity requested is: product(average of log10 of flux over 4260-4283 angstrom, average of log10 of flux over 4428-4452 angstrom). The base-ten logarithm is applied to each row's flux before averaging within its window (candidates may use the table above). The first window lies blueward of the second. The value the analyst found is 0.0019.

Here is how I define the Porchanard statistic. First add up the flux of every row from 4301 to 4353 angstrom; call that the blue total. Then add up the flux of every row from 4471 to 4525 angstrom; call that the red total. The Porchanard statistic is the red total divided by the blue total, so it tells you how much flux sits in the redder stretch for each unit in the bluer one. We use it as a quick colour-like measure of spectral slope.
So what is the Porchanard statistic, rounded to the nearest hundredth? 1.22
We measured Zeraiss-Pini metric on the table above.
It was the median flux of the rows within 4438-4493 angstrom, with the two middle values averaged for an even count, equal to 1.130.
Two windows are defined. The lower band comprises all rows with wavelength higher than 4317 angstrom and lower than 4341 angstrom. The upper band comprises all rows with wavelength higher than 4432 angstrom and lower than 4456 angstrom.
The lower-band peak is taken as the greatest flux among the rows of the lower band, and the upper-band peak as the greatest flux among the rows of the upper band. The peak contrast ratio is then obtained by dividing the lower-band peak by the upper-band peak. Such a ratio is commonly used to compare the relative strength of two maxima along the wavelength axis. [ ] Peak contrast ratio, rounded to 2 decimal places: 0.80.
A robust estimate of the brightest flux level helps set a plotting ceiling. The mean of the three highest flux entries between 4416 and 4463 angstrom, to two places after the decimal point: 1.22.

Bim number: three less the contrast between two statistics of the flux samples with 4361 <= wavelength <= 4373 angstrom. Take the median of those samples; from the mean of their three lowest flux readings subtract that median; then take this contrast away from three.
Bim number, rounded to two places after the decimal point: 3.05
